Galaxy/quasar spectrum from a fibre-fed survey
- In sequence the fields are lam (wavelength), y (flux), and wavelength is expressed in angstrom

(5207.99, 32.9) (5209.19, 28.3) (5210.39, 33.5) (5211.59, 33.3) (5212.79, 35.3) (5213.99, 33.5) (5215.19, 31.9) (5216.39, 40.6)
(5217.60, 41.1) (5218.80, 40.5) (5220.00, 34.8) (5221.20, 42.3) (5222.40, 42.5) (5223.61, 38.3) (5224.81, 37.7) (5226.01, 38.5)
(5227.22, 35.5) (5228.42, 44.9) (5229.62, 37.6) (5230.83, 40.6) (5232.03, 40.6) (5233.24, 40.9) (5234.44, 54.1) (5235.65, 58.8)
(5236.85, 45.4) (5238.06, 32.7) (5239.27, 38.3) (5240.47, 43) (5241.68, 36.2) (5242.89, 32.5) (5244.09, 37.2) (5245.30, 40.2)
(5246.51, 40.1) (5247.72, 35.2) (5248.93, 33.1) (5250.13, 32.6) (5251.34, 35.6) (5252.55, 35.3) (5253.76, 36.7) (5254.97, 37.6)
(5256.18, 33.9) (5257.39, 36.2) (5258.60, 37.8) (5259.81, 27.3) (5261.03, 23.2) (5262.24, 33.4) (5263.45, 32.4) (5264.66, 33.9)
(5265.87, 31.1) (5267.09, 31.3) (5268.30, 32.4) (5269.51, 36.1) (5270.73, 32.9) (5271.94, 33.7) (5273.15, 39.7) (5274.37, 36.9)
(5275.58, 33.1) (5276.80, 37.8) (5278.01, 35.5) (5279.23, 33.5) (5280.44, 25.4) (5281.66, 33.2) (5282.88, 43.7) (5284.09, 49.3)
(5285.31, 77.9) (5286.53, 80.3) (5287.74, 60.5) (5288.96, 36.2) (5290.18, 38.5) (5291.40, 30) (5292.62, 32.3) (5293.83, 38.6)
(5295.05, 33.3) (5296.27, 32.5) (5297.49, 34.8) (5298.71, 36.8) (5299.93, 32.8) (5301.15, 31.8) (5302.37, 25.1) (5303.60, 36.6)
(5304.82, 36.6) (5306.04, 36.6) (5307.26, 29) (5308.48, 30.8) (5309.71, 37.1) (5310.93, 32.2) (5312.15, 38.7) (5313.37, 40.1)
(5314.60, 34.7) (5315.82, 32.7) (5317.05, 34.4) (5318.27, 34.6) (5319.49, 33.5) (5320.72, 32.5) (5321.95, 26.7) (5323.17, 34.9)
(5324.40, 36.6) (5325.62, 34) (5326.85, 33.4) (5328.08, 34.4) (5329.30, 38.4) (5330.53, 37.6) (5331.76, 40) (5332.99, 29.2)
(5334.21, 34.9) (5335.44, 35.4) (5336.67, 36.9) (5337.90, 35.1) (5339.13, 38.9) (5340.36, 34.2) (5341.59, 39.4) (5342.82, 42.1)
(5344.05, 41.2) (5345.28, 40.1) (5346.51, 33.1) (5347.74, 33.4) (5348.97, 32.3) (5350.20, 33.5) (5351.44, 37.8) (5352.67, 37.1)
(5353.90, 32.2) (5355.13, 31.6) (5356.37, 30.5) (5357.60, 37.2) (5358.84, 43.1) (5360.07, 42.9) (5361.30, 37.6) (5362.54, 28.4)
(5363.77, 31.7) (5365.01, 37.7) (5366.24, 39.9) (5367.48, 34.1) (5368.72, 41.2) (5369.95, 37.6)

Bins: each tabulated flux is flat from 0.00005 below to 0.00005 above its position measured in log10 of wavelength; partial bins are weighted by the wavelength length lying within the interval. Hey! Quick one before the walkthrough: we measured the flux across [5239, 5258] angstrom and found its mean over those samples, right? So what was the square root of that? 6.04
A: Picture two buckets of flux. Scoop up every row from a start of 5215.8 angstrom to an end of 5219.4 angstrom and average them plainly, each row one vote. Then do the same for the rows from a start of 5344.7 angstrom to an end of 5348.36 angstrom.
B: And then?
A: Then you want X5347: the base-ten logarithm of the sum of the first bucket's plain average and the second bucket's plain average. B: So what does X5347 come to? 1.88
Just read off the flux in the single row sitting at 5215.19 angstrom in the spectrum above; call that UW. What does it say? 31.9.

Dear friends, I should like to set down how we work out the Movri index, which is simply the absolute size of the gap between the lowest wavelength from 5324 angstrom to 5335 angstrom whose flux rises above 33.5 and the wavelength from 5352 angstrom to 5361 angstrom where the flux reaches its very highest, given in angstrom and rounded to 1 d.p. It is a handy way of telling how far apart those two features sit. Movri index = 34.4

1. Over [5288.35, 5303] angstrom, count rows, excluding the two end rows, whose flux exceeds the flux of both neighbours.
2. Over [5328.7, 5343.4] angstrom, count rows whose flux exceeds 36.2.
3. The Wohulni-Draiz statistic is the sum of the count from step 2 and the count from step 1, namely 10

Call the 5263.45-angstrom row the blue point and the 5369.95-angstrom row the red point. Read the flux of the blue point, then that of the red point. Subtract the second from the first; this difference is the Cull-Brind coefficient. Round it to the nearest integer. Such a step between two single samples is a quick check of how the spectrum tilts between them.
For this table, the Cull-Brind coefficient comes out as -5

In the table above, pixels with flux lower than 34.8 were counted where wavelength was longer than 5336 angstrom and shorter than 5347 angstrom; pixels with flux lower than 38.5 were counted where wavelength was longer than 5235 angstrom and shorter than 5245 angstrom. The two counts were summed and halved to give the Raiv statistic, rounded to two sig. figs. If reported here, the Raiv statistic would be 3.5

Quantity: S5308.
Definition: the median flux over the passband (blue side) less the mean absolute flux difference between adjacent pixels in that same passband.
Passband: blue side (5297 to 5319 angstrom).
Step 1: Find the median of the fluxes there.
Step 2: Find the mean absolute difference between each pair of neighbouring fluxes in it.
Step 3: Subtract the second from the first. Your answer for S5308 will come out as 30.9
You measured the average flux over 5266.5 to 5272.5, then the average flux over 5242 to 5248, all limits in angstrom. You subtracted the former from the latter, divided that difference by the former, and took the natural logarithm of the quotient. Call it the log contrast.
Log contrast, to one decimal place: -2.2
